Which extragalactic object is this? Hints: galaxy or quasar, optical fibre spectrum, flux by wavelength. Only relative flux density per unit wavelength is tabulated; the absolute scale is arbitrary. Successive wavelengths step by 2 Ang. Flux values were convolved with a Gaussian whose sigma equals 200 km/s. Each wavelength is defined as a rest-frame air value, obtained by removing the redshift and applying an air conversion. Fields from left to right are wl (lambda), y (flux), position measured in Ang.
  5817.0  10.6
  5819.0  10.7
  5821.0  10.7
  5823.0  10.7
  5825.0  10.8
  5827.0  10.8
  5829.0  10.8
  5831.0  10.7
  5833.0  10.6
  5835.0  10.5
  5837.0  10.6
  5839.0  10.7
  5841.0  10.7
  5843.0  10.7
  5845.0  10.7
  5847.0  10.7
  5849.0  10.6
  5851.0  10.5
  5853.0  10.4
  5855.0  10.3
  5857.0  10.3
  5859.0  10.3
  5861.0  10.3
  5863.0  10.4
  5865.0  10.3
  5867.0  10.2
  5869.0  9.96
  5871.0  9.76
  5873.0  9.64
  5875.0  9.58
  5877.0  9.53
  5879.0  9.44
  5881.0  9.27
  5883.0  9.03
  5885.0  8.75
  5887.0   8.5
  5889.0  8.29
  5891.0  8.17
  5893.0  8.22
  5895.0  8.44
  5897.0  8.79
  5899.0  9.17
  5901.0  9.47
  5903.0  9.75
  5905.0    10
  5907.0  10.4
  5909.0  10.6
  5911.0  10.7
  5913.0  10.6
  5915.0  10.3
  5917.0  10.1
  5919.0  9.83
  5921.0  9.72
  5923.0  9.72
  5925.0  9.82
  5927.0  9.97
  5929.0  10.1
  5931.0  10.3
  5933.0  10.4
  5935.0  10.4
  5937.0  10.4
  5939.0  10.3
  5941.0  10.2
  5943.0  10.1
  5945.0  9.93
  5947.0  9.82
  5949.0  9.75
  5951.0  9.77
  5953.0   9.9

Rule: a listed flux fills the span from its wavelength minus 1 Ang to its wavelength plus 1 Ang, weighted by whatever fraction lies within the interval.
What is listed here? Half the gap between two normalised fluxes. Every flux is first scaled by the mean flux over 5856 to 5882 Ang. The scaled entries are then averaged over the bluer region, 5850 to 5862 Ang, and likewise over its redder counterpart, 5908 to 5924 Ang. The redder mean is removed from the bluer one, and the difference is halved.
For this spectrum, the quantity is 0.01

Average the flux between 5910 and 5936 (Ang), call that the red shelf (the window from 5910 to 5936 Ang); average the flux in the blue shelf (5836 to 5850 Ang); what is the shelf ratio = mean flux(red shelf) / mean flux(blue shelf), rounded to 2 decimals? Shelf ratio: 0.95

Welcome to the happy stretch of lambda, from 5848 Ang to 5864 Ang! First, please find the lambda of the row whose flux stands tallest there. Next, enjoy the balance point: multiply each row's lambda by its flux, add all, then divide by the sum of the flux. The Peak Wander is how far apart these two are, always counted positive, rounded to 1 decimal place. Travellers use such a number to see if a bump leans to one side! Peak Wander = 7.0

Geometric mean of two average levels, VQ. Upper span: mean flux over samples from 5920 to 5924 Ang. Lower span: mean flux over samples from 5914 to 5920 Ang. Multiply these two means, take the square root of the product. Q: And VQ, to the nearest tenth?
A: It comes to 9.9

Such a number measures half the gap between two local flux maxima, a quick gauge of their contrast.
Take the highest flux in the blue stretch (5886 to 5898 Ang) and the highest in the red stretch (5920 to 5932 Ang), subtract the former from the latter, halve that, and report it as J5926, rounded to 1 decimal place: 0.8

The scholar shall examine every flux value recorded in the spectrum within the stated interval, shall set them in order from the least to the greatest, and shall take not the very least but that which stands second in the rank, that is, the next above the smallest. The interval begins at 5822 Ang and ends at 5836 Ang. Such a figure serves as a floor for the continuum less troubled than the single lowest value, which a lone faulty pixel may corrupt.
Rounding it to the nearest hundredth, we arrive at 10.60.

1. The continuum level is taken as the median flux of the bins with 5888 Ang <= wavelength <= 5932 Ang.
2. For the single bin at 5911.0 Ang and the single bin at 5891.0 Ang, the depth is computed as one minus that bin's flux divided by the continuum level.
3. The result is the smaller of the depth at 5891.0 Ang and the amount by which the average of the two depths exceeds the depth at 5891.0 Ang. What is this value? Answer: -0.129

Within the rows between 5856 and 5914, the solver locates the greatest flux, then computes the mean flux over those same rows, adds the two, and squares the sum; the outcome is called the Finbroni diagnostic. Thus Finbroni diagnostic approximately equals 411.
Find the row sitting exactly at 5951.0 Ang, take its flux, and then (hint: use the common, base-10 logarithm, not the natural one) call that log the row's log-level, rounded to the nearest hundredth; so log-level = 0.99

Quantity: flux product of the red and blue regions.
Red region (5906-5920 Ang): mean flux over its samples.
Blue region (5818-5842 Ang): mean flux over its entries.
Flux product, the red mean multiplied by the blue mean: 111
